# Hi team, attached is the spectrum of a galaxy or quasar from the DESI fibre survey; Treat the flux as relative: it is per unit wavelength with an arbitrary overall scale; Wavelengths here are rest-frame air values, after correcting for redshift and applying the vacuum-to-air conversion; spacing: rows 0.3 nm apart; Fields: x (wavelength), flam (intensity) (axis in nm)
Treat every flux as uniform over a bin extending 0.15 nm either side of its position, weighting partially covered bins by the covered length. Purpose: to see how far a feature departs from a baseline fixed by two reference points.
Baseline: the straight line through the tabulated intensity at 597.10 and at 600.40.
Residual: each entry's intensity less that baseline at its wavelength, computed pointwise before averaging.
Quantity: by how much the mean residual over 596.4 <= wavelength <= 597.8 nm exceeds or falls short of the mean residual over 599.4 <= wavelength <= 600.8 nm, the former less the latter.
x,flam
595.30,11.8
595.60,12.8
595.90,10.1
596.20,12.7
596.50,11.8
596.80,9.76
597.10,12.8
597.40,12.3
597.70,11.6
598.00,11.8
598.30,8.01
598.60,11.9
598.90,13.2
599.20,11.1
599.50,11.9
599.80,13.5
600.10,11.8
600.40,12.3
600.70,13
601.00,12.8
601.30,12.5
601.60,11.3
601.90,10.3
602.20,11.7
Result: -1.3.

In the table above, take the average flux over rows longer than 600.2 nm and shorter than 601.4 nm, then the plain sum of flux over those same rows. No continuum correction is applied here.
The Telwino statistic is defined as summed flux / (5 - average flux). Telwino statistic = -6.6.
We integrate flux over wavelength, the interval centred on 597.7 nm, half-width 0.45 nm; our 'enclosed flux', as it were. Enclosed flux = 10.7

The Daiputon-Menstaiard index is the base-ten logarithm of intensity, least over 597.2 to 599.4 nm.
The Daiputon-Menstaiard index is 0.90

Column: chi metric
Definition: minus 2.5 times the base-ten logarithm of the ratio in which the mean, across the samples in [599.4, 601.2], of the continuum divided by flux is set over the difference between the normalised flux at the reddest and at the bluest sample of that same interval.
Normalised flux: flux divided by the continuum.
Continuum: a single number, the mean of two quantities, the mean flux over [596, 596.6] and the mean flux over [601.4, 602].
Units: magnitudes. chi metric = -2.7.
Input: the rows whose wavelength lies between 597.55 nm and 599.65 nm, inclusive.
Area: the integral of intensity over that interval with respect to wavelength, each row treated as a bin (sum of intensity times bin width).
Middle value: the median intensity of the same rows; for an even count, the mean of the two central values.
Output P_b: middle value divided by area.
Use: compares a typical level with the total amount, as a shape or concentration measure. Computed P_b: 0.49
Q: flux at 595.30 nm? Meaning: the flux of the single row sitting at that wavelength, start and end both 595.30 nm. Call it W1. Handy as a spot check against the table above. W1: 11.8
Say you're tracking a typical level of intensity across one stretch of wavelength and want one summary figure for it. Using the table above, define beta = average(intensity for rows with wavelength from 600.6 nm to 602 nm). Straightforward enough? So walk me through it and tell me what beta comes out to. 12.0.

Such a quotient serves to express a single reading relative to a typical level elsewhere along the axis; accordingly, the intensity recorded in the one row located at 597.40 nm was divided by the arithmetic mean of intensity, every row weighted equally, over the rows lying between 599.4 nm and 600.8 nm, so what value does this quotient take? 0.98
